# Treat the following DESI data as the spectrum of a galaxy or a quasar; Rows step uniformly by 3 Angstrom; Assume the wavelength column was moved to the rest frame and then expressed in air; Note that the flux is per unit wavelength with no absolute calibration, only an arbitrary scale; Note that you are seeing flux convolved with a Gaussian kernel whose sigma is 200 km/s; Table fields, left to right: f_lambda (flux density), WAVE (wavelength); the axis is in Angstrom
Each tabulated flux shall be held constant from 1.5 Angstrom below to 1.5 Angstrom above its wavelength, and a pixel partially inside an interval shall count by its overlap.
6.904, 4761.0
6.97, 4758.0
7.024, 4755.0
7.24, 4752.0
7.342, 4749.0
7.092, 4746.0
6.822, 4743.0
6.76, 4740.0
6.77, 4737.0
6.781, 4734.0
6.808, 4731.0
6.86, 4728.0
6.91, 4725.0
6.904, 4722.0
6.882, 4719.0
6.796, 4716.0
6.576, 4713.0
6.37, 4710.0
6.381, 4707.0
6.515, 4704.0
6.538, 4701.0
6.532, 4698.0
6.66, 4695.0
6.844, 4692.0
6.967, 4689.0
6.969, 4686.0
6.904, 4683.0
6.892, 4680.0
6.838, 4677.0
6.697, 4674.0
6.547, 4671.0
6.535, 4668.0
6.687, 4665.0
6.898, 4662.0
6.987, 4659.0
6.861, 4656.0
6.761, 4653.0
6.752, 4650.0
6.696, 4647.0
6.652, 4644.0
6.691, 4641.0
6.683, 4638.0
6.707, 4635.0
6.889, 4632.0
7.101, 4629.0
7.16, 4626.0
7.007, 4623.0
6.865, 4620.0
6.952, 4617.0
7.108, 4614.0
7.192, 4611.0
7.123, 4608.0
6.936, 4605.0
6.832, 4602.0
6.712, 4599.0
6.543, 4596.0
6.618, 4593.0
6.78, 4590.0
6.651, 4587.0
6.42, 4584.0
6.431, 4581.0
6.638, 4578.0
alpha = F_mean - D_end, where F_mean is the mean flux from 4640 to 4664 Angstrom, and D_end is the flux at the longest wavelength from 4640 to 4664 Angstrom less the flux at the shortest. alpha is 6.6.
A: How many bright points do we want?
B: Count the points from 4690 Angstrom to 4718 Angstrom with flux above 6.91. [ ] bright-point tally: 0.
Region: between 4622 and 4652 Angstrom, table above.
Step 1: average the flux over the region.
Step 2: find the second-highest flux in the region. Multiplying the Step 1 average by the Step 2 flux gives 48.5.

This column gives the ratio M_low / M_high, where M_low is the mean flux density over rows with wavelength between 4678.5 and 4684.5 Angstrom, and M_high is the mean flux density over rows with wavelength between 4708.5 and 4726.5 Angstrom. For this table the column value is 1.02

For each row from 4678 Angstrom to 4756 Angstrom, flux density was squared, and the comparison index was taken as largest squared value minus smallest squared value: 13.3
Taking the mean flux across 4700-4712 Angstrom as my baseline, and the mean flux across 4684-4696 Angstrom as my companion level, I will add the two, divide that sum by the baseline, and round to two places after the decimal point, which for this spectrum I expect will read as 2.06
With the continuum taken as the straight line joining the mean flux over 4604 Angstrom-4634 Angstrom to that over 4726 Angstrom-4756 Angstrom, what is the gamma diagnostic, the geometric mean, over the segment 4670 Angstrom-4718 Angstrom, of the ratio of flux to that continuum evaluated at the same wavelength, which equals 0.958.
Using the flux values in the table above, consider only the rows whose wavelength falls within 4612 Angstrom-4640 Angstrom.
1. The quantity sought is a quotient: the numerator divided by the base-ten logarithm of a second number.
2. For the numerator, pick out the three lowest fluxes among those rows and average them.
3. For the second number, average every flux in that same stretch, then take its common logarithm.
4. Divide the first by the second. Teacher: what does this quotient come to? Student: 8.02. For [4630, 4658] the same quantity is 8.05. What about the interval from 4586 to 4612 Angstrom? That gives 7.92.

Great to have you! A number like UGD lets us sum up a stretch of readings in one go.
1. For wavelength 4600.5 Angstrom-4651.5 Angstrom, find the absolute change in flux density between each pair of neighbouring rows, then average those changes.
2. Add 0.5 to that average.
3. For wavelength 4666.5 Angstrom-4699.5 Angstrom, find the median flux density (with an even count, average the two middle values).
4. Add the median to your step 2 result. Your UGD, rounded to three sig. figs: 7.44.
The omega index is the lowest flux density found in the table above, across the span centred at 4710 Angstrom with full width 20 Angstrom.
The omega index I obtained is 6.37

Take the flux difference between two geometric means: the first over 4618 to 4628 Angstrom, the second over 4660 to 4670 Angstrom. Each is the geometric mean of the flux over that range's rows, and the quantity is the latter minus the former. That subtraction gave -0.3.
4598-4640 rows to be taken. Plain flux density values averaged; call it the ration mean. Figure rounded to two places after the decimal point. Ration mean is 6.95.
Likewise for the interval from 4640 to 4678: 6.74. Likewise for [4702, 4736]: 6.71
